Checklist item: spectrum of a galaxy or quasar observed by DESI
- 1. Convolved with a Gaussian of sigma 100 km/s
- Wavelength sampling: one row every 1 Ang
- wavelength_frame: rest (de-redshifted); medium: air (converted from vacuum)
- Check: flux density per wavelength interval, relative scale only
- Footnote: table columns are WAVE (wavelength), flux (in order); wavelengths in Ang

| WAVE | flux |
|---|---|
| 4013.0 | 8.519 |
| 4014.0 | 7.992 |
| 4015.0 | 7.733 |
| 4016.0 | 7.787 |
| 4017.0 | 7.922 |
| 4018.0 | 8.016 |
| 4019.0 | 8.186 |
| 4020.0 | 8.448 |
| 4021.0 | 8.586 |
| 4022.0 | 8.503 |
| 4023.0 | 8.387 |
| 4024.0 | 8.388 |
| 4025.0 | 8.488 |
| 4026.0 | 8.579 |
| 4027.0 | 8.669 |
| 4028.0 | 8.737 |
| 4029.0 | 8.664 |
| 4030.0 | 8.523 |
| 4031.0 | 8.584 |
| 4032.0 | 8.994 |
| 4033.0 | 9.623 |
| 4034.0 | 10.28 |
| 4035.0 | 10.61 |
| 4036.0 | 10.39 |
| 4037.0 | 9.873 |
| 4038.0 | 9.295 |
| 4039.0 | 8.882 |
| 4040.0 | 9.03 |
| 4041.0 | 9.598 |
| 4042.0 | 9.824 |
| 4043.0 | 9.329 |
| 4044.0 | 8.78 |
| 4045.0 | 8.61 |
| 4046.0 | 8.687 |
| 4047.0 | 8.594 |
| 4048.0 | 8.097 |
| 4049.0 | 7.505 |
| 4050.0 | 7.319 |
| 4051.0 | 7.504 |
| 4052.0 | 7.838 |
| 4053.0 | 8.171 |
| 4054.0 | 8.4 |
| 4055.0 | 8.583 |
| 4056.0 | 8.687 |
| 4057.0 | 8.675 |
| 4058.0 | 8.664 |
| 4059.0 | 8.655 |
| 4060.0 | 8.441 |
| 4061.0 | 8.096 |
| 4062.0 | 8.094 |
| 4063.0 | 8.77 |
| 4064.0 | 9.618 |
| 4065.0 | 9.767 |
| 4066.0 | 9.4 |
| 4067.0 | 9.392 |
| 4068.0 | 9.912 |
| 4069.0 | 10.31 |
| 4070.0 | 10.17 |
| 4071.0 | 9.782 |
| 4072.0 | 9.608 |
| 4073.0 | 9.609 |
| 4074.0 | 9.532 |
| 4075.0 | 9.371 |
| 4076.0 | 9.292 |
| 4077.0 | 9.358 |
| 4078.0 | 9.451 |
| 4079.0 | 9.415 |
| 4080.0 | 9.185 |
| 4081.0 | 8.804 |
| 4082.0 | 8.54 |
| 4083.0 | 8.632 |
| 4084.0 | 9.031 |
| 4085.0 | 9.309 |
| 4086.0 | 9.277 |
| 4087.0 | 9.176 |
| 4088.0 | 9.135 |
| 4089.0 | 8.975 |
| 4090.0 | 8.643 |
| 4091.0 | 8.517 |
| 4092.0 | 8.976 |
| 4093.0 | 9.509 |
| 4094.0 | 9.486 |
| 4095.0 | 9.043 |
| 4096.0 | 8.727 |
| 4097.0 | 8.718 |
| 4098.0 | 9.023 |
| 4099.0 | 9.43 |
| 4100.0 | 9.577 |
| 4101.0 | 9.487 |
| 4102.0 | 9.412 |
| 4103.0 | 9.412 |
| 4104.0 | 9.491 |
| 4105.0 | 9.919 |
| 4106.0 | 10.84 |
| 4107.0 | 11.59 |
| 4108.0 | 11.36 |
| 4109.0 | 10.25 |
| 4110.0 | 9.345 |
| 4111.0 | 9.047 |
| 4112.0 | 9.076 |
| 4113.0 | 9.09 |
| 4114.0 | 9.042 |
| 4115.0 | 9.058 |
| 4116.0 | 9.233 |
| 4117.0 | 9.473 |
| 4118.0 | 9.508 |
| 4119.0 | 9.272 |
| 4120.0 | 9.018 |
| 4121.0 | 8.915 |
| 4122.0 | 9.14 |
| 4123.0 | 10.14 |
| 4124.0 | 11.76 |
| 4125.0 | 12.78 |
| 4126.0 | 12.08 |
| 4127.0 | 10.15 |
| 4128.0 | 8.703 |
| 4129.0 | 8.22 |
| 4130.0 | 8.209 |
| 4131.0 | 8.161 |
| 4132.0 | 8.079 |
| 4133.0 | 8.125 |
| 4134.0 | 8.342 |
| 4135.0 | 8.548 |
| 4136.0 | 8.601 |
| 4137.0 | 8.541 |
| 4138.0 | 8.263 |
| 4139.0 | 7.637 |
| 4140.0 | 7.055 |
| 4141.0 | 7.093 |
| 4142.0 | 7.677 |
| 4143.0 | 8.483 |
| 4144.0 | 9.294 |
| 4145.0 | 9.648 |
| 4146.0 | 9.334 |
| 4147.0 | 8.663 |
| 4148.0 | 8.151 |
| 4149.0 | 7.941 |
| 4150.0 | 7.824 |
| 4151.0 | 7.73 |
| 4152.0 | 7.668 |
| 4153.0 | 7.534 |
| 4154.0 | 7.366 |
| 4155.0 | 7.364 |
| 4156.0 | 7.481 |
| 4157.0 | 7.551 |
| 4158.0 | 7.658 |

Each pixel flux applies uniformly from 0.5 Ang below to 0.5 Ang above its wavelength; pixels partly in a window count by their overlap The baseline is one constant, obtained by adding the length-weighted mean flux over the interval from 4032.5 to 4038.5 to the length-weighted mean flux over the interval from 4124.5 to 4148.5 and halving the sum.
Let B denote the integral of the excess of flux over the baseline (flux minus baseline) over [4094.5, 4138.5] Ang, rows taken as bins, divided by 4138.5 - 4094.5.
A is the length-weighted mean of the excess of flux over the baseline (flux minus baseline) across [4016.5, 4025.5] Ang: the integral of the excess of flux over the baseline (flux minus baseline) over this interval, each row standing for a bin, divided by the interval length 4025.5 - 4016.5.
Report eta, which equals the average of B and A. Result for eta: -0.51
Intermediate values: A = -1.1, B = 0.0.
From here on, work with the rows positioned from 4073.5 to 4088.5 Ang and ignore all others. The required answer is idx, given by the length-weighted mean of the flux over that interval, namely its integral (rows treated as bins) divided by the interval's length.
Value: 9.17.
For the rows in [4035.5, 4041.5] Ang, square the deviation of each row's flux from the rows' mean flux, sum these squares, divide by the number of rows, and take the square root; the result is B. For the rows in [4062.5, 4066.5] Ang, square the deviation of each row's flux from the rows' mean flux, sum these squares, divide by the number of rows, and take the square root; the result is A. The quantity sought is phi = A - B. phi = -0.13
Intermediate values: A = 0.38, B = 0.51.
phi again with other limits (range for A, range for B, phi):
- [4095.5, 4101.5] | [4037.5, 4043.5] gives 0.04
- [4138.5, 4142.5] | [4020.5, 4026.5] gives 0.21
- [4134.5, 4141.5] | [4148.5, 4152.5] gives 0.54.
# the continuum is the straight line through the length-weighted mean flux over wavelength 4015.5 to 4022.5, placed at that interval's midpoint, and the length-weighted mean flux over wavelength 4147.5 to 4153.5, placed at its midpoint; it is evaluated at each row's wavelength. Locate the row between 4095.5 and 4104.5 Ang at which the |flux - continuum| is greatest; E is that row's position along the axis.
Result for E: 4100.0 Ang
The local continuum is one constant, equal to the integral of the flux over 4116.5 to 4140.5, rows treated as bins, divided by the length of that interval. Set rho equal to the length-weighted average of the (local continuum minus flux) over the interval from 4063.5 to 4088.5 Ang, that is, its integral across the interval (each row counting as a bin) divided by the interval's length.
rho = -0.29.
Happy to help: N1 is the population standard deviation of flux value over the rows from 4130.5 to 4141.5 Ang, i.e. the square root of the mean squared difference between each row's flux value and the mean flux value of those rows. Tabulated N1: 0.5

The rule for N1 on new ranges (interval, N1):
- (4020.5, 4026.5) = 0.1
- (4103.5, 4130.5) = 1.2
